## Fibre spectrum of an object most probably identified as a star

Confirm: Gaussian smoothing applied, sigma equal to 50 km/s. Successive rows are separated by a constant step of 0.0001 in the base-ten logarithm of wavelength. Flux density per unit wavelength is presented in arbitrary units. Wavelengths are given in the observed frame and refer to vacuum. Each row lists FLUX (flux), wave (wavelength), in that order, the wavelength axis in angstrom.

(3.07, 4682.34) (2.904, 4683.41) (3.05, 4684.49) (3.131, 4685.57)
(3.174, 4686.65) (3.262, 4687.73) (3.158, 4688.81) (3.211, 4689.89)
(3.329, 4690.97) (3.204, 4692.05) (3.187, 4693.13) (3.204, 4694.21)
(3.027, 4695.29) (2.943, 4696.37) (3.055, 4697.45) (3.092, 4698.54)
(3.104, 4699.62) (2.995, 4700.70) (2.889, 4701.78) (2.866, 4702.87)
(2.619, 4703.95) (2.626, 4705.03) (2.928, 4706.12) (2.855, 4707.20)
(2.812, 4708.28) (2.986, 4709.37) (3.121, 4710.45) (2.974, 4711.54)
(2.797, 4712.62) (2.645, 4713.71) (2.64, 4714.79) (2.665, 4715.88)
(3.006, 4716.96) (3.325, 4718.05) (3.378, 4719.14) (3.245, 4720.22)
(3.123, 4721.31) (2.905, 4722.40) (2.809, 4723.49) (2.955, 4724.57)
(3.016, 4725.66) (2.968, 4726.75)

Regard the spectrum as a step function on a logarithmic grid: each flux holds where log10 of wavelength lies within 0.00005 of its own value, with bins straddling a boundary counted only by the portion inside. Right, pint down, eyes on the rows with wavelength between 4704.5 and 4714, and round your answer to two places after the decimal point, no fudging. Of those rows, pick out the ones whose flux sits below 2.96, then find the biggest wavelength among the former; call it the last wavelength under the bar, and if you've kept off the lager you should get 4713.71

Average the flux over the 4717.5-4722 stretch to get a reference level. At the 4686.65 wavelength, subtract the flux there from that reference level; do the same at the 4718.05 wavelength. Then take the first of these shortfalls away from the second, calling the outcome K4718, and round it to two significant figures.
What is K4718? -0.15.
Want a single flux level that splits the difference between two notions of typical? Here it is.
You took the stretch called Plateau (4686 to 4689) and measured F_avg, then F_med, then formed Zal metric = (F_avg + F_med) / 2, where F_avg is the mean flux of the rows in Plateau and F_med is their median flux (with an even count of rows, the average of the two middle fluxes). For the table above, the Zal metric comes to 3.19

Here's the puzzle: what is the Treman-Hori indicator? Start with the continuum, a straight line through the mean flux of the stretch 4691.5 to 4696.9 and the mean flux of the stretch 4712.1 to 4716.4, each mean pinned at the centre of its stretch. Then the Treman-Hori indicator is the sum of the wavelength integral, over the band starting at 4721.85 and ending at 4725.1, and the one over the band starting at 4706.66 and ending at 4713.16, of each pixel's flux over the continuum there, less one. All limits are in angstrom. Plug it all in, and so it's 0.87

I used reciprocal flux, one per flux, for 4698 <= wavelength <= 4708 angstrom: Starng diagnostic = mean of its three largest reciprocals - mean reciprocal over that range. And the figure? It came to 0.023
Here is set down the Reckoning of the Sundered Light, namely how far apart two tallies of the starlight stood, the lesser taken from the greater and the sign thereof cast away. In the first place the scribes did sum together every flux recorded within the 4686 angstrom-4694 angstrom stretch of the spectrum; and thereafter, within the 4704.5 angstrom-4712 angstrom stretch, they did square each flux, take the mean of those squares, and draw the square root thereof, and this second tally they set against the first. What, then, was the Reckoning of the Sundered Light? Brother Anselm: 19.6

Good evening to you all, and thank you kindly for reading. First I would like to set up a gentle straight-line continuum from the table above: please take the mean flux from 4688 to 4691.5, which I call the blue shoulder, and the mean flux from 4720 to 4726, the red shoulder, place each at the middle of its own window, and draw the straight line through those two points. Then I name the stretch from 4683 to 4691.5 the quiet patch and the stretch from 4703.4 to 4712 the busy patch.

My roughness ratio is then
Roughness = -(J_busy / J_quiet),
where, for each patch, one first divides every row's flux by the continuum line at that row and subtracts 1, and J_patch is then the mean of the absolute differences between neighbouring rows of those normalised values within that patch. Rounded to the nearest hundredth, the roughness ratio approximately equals -1.39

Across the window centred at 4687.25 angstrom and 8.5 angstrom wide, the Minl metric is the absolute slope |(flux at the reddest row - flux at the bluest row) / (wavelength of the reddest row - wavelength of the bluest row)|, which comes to 0.056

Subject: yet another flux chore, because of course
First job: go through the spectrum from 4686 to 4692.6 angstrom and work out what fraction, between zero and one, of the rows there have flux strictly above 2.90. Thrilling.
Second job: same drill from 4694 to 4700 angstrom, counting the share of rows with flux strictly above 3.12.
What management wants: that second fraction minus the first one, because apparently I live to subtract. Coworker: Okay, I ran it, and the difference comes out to -0.83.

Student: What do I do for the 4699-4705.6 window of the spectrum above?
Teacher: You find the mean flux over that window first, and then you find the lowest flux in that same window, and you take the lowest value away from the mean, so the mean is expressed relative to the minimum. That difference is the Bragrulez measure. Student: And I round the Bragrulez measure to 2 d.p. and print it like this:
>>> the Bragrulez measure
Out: 0.23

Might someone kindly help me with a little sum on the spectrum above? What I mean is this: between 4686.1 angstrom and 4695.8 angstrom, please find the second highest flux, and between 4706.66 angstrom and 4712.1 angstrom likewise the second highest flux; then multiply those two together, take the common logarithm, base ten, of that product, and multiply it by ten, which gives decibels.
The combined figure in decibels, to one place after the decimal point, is 9.9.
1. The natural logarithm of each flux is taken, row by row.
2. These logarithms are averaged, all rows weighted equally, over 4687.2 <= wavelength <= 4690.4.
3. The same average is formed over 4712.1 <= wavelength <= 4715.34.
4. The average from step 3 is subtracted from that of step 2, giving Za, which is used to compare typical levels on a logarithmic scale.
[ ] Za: 0.18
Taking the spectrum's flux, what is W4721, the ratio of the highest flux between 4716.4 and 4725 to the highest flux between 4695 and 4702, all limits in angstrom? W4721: 1.09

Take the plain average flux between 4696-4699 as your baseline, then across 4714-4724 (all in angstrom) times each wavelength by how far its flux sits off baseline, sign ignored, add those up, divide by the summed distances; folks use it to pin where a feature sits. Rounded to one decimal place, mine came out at 4718.4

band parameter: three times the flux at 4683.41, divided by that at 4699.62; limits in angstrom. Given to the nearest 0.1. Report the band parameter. 2.8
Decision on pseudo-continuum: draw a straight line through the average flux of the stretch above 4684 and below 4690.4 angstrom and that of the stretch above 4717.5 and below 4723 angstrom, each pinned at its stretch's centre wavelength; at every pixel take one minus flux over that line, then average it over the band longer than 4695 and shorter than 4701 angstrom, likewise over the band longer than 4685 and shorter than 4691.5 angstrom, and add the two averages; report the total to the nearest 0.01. 0.03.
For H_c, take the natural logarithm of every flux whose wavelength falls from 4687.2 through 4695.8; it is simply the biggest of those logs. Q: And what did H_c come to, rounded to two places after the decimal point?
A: 1.20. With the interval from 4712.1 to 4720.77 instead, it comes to 1.22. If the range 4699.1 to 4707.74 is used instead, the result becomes 1.13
